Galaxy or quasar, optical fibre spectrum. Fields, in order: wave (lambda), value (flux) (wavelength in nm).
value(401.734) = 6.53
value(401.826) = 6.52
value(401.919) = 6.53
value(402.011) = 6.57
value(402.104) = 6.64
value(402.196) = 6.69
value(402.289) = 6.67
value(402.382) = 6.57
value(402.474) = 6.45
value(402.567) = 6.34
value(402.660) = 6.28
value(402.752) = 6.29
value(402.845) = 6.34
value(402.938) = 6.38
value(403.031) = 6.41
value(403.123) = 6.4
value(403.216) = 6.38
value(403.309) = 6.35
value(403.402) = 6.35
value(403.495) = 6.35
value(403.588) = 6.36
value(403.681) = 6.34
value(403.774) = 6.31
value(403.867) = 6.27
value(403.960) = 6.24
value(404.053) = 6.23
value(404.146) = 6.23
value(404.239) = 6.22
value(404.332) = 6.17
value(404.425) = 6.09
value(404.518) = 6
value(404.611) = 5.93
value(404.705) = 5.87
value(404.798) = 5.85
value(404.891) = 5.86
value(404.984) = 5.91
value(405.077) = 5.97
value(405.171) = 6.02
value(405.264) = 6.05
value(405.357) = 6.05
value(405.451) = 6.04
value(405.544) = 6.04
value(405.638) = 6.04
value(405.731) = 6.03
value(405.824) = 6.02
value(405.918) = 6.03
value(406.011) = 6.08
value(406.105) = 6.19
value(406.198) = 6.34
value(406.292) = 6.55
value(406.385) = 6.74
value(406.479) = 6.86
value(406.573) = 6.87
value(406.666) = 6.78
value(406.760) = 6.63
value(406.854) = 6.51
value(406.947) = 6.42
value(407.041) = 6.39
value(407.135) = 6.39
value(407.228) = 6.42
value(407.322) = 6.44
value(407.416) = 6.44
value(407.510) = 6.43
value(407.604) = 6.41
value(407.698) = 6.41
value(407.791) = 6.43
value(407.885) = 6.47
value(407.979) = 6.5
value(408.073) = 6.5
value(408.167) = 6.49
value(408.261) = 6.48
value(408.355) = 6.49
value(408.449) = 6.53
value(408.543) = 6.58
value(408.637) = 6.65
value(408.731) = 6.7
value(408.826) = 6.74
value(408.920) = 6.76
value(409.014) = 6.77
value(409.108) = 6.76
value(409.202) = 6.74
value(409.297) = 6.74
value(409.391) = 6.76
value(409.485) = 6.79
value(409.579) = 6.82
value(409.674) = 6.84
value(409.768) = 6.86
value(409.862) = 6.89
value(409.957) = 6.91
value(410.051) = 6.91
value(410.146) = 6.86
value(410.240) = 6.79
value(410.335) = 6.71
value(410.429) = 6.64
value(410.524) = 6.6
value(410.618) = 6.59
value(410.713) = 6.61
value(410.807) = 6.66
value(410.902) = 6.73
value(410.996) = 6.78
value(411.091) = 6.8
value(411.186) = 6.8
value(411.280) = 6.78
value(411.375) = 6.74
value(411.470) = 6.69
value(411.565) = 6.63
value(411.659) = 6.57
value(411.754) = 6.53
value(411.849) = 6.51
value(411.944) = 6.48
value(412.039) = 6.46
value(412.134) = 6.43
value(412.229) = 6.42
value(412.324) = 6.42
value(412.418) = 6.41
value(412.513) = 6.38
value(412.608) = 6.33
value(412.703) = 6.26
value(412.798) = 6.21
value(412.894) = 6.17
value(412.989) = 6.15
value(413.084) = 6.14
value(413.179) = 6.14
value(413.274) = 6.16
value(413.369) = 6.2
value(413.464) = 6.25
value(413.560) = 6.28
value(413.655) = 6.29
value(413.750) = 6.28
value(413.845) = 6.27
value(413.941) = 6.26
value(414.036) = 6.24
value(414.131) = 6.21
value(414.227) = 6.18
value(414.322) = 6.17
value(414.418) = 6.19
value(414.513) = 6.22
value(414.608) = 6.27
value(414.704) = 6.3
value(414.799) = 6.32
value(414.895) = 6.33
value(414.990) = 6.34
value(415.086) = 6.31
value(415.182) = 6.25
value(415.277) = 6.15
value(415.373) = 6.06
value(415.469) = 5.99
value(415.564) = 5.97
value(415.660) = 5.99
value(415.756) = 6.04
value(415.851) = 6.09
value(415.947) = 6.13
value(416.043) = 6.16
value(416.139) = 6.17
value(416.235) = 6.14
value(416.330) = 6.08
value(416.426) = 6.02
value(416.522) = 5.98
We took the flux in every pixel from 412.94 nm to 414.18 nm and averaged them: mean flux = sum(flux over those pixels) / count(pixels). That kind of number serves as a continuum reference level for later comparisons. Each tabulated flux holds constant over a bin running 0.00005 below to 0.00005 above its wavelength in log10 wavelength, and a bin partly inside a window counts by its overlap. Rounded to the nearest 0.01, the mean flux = 6.22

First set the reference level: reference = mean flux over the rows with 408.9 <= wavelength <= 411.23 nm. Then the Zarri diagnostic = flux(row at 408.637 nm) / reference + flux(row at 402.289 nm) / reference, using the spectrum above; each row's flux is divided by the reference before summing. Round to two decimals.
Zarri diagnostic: 1.97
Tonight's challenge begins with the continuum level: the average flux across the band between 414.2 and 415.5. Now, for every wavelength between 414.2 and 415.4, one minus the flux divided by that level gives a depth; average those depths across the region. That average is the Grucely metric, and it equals -0.003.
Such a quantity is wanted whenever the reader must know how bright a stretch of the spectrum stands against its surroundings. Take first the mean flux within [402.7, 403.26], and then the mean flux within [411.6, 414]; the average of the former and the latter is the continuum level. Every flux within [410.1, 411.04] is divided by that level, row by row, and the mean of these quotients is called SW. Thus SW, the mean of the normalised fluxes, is 1.056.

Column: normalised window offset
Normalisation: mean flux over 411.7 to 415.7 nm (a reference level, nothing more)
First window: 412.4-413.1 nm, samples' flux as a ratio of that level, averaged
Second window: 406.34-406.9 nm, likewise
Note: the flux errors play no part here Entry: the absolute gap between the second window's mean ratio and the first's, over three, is 0.025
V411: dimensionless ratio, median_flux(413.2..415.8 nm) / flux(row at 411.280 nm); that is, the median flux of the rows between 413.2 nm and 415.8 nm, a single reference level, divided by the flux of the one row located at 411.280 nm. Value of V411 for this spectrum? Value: 0.920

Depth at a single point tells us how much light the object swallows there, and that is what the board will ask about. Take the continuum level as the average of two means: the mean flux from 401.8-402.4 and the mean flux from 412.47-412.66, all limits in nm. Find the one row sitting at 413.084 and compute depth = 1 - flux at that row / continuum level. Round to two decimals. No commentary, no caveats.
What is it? 0.05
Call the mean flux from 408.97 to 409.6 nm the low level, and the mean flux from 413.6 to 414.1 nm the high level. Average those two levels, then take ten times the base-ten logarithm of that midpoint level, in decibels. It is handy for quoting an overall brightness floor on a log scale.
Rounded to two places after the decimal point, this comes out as 8.14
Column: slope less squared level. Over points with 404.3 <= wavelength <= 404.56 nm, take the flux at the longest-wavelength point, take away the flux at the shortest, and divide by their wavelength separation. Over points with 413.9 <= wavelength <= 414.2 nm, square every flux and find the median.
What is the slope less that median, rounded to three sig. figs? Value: -39.9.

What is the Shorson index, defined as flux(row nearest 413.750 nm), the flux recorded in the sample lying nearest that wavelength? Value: 6.28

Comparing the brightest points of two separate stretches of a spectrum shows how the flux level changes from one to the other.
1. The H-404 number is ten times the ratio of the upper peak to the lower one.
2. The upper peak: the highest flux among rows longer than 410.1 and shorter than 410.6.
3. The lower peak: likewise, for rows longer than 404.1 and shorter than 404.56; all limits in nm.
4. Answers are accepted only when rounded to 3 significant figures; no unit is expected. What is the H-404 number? 11.0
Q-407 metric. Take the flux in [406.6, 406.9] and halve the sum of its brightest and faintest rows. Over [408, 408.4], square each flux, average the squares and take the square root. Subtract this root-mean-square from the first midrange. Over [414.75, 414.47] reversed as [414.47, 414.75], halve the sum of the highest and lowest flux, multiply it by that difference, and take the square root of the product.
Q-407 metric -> 1.0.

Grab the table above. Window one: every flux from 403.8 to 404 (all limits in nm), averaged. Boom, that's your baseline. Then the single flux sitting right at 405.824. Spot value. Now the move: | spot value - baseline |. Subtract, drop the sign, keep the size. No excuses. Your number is 0.24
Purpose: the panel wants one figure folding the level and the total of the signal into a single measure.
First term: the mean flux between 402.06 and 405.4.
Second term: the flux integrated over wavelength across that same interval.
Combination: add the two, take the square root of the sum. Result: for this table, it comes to 5.2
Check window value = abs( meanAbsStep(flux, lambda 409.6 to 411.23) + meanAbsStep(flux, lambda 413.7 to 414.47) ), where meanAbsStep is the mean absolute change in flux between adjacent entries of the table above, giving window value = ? 0.056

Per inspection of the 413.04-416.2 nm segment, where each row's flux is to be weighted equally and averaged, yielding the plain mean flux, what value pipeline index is 6.19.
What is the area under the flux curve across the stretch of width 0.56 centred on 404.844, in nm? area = 3.30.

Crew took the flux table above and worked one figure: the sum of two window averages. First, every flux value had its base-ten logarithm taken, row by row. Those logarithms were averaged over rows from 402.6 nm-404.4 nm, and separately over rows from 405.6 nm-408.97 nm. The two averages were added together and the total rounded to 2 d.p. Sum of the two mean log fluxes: 1.61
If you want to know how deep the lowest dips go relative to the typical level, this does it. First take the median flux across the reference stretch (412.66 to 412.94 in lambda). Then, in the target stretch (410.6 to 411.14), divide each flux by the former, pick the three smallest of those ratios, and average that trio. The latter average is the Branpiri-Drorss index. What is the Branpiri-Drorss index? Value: 1.07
